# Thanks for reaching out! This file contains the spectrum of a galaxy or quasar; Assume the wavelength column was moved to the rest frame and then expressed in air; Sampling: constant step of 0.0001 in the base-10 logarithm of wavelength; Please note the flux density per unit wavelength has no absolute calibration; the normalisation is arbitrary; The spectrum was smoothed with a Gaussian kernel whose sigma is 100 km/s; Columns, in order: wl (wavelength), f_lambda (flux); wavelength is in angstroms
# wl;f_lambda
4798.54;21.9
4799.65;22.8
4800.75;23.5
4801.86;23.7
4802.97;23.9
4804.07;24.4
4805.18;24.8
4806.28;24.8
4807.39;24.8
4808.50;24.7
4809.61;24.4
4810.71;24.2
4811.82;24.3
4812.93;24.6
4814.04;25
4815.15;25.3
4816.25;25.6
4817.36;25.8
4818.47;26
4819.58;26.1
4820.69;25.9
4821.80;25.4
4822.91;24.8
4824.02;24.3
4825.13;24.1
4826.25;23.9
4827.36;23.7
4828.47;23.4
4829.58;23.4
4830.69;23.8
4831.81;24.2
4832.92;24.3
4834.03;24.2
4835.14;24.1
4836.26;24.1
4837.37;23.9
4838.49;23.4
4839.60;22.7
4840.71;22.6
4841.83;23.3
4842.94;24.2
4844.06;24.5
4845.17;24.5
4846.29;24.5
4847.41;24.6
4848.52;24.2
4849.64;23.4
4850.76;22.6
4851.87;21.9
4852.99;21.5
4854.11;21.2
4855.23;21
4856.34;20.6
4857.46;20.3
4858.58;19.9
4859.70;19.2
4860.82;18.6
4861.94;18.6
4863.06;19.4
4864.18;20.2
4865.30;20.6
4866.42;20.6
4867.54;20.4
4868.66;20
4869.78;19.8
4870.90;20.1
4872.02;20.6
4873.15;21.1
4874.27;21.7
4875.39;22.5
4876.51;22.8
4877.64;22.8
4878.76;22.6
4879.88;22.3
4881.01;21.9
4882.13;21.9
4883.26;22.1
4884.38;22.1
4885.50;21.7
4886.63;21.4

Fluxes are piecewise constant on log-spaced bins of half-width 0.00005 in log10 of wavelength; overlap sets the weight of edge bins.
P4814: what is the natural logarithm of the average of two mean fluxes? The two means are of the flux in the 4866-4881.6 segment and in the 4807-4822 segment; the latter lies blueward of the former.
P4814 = 3.15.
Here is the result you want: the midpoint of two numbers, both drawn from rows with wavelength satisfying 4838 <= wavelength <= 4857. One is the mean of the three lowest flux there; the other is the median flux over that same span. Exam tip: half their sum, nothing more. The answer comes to 22.1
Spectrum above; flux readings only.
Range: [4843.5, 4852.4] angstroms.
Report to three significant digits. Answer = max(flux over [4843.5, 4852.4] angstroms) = 24.6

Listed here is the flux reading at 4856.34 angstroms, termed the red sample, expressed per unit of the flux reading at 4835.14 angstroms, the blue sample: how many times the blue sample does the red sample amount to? 0.85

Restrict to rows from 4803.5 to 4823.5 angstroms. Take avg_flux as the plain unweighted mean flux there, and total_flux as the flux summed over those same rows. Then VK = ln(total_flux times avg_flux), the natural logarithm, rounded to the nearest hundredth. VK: 9.33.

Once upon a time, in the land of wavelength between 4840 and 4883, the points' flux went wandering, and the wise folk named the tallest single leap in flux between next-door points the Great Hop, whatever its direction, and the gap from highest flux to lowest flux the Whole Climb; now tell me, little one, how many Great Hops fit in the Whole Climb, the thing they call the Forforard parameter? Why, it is 7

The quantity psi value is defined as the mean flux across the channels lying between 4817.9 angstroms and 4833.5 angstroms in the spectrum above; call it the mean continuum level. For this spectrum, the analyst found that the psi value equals 24.5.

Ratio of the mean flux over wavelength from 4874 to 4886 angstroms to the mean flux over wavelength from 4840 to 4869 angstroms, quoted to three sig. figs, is 1.03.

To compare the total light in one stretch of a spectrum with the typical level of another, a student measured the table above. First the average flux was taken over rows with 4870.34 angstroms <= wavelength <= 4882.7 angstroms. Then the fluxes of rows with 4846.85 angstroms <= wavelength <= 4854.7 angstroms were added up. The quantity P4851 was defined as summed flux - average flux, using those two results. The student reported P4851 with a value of 138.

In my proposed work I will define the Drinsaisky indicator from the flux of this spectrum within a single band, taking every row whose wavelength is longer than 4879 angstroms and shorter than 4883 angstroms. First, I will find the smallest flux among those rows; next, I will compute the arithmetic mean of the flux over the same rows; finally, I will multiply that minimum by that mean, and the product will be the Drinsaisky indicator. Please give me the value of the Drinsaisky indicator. 483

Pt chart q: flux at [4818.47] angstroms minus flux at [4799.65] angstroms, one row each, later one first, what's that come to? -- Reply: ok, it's 3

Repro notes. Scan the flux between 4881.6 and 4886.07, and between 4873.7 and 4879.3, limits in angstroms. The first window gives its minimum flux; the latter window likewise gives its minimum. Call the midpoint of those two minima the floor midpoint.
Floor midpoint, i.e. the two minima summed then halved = 21.7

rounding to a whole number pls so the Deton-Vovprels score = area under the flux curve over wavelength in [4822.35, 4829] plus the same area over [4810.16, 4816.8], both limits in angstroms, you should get 325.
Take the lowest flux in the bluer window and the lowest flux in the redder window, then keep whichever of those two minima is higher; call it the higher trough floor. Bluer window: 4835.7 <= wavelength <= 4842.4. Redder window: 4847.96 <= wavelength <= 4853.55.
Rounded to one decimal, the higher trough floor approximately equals 22.6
